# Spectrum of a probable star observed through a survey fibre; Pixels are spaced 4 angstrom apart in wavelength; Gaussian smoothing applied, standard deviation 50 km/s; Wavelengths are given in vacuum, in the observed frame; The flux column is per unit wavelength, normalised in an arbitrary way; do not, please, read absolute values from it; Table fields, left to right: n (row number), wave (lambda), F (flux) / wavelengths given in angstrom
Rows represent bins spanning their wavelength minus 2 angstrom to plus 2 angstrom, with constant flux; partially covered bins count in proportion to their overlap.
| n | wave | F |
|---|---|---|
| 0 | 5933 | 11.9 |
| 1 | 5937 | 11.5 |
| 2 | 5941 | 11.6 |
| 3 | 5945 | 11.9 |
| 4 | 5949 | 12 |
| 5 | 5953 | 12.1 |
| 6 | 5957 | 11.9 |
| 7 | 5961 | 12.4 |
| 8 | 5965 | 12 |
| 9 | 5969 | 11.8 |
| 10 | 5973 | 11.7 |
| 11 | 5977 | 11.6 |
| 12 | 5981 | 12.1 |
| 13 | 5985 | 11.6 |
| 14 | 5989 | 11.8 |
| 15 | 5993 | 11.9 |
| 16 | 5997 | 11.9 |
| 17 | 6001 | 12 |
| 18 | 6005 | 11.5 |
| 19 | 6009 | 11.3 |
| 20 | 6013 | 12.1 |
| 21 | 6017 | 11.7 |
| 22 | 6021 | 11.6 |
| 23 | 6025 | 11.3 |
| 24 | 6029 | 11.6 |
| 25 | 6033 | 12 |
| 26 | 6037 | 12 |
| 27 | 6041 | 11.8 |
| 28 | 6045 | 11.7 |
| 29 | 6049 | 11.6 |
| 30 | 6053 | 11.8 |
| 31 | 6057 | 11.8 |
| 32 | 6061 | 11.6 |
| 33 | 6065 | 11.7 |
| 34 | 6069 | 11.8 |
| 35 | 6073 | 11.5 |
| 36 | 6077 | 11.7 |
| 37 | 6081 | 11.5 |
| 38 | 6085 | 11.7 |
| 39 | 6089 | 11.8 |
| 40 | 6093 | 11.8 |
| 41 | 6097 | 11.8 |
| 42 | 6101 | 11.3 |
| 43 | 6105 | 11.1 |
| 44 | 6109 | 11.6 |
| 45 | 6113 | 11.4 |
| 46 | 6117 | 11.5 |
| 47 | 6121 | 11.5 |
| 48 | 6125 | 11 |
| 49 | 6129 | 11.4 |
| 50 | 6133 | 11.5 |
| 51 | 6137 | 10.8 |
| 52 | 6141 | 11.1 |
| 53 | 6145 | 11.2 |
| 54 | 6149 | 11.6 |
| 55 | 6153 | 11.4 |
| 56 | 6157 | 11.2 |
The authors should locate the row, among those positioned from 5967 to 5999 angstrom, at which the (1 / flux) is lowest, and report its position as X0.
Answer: 5981 angstrom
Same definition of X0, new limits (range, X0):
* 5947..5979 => 5961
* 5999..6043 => 6013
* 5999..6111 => 6013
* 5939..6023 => 5961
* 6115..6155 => 6149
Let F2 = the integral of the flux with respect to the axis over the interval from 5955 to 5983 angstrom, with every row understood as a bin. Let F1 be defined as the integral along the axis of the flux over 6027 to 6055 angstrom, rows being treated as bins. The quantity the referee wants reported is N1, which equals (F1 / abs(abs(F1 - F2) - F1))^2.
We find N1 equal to 1.02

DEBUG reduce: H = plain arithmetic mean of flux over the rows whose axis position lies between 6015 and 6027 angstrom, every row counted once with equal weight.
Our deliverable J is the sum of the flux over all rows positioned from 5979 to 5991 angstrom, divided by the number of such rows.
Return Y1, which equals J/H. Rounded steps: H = 11.53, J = 11.8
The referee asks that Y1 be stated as 1.03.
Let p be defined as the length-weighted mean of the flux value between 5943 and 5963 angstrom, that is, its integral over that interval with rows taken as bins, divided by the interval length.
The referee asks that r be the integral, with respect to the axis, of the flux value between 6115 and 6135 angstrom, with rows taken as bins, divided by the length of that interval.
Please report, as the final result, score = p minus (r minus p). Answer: 12.7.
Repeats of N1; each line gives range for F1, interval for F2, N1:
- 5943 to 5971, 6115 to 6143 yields 1.14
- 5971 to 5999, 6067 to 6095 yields 1.02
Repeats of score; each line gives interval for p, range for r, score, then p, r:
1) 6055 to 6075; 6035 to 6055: 11.6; 11.7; 11.8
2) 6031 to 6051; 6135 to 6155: 12.4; 11.8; 11.2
